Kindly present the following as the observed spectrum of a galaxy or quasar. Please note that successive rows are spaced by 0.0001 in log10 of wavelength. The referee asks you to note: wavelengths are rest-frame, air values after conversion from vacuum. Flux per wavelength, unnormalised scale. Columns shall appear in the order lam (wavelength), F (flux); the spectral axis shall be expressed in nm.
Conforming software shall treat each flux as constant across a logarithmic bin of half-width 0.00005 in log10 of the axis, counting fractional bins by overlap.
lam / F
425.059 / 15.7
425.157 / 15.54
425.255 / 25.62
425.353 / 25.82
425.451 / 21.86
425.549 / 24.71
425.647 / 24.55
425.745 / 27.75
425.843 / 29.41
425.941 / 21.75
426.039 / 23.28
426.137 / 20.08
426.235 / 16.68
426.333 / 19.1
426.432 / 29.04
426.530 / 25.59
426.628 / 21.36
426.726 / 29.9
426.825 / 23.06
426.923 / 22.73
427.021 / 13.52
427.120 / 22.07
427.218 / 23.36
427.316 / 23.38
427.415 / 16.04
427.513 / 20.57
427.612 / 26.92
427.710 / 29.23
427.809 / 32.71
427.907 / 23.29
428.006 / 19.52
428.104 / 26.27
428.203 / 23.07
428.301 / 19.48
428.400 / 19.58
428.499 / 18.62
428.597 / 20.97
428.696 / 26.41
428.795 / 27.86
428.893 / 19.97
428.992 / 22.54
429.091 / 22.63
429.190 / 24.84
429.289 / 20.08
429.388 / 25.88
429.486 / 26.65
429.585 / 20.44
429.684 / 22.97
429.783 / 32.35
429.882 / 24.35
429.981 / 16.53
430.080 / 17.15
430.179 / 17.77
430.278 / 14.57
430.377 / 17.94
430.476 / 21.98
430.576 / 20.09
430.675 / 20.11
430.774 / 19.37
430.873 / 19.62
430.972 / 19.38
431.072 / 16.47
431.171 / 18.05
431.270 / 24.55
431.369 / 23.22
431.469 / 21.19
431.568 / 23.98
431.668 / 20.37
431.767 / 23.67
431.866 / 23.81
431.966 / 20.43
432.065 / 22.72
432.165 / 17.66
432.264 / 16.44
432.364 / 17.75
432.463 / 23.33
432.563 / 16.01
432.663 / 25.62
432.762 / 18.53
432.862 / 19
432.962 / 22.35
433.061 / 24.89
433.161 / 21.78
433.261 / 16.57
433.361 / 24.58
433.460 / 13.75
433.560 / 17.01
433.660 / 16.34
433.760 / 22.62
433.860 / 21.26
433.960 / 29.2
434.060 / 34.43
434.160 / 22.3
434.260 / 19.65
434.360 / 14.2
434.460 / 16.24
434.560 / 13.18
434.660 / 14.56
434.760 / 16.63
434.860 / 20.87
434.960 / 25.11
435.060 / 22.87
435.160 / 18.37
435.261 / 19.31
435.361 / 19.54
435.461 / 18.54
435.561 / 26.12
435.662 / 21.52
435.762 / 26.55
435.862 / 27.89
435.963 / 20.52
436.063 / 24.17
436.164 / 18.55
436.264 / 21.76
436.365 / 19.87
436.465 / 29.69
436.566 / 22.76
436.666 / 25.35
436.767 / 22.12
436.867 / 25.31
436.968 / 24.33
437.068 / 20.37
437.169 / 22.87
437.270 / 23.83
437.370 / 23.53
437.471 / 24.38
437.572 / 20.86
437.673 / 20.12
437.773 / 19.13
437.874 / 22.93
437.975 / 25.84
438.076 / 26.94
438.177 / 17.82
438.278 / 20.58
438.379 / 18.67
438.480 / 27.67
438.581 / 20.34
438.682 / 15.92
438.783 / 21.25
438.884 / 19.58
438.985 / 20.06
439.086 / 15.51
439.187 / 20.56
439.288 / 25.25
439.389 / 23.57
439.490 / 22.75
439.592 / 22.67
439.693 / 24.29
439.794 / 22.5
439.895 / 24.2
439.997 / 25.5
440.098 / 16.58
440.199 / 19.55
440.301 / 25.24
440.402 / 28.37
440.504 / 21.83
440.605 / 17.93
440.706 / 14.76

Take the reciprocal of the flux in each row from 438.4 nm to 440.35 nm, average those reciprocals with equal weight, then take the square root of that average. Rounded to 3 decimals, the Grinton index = 0.217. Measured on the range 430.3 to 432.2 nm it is 0.221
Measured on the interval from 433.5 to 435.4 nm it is 0.229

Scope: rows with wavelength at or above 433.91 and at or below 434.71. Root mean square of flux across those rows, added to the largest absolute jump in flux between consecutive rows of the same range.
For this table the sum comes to 33.8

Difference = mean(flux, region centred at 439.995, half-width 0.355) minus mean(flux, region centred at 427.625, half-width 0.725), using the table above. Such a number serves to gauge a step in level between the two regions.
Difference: 0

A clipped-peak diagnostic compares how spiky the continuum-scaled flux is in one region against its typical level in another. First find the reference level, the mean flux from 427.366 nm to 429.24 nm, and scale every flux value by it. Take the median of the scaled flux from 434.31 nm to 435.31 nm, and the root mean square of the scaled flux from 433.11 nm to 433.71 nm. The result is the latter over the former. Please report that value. 1.07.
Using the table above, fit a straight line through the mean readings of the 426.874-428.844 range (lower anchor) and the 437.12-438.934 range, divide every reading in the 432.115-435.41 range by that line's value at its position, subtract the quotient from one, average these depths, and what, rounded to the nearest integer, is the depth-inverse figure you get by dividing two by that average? 21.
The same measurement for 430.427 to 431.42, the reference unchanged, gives 20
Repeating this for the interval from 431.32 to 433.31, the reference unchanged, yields 32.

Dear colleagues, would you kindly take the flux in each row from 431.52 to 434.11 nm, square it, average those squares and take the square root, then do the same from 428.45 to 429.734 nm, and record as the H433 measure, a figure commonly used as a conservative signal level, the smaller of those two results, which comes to 21.8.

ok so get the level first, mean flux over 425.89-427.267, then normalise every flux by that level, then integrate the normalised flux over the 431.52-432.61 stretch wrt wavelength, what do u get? 1.0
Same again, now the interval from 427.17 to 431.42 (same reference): 4.2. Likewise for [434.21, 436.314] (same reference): 1.9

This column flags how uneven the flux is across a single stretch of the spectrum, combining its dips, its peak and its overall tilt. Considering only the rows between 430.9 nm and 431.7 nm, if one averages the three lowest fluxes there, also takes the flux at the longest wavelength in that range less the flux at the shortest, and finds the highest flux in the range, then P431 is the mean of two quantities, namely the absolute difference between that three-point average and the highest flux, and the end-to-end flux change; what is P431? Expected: 3.8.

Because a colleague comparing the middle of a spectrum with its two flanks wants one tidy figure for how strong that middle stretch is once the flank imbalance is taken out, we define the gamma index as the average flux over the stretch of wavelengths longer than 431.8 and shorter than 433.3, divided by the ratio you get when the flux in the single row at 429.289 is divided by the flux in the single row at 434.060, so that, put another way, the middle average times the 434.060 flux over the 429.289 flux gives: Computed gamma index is 35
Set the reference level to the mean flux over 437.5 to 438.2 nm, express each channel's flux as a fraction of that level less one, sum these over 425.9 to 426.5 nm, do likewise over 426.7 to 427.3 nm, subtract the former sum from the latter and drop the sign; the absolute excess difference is 0.21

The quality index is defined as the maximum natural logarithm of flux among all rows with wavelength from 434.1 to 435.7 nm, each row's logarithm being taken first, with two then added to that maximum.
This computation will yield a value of 5.26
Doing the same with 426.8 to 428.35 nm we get 5.49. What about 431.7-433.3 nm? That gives 5.24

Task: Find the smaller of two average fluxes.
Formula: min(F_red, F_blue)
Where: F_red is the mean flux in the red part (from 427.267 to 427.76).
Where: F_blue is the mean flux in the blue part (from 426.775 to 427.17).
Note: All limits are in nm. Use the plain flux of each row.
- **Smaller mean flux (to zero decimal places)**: 20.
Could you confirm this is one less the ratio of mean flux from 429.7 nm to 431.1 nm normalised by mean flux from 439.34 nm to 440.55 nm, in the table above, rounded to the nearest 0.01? 0.14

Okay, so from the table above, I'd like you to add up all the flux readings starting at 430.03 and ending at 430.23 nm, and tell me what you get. 35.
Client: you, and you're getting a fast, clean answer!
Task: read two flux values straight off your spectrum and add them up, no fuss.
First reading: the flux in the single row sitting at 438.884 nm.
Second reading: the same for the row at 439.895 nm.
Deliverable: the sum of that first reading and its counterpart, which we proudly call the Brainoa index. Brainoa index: 44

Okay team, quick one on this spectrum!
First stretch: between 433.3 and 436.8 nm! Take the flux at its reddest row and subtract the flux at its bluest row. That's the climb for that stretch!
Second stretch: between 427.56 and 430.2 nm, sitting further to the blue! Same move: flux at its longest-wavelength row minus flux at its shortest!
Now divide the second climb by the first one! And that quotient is 4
